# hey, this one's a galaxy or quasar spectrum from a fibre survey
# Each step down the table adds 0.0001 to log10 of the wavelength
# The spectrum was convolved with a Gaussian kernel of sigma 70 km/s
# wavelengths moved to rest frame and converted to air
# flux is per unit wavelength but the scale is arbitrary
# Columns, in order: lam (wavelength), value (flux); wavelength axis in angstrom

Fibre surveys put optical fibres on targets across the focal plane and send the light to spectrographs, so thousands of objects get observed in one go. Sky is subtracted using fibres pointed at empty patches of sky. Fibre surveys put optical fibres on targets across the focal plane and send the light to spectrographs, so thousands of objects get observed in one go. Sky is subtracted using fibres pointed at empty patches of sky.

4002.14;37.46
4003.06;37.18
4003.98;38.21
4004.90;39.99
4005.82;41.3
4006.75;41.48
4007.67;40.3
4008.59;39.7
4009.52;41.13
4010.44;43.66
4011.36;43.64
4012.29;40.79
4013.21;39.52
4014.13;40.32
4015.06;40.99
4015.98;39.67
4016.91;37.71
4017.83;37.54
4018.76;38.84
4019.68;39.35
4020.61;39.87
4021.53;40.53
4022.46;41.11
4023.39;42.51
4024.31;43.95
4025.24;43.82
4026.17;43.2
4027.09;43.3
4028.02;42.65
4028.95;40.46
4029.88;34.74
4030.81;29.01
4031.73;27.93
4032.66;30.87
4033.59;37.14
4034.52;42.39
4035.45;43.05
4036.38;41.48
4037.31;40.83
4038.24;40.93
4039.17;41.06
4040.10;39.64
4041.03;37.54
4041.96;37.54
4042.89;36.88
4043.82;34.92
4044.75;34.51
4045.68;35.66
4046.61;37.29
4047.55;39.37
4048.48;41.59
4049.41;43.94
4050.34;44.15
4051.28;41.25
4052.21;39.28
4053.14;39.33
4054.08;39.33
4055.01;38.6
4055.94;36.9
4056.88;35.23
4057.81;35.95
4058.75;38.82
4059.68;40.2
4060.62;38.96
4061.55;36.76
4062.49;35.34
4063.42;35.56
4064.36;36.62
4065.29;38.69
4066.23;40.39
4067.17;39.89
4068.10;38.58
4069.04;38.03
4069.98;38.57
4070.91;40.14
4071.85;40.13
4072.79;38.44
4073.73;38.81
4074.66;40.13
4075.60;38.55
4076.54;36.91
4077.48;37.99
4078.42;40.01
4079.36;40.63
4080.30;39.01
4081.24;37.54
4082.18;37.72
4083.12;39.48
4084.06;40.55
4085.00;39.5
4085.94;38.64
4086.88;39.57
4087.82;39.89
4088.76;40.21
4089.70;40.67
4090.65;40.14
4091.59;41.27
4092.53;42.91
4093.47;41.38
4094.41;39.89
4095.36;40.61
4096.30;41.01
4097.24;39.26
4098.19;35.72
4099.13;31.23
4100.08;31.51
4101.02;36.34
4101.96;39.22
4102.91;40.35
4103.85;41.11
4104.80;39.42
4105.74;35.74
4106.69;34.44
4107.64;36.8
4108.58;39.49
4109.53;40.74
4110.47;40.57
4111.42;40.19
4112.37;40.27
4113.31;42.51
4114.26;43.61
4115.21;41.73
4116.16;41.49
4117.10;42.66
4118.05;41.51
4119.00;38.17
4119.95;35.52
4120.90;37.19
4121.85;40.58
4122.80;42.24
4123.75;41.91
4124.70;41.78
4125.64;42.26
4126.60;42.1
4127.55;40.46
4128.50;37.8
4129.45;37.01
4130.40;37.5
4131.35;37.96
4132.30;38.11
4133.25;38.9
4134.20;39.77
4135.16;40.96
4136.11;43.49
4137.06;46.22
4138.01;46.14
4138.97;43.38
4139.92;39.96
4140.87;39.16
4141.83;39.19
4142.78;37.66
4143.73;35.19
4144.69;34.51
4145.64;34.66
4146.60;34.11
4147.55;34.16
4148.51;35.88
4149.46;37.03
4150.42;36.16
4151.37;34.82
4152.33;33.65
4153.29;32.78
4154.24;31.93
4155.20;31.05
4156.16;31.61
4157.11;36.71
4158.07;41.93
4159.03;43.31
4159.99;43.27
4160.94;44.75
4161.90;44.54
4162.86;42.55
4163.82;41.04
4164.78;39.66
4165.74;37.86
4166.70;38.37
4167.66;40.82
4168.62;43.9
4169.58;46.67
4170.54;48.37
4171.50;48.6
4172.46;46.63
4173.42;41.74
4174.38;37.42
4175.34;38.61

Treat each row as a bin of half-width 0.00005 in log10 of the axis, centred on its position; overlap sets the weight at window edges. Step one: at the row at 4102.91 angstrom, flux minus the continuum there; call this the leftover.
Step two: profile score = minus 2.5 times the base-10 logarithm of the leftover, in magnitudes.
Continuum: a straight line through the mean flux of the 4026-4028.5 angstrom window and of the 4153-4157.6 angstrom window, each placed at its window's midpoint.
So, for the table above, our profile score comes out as -1.3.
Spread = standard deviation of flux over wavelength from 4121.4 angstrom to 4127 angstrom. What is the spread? 0.6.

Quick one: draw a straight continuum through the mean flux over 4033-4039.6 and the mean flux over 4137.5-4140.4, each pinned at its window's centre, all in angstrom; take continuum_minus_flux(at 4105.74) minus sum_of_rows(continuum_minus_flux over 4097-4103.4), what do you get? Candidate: -36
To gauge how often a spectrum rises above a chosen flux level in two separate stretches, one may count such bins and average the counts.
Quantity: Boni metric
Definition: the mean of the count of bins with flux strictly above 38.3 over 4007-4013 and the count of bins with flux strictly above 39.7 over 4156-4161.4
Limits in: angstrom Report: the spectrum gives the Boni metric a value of 5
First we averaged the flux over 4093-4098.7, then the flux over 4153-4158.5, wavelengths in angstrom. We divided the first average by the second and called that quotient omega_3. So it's 1.15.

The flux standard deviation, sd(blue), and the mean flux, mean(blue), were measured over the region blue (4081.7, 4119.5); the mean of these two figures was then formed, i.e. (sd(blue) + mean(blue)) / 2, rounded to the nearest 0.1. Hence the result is 21.1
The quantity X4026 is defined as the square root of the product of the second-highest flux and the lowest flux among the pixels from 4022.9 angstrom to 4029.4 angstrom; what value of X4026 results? 42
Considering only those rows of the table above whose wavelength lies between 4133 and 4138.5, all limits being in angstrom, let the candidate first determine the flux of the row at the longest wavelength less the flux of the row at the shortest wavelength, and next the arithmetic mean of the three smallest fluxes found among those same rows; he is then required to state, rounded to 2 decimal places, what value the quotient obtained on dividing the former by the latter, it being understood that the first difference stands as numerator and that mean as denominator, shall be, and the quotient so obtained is 0.18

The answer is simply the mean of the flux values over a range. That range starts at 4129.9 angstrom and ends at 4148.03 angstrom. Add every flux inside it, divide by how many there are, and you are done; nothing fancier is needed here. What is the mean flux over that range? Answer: 39.0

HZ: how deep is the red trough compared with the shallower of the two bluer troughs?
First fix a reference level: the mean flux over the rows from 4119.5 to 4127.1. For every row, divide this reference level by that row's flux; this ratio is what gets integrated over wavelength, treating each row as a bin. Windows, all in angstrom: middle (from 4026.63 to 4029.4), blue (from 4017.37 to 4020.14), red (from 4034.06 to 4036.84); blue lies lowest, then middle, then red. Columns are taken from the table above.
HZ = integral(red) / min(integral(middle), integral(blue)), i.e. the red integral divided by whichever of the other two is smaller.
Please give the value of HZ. 1.00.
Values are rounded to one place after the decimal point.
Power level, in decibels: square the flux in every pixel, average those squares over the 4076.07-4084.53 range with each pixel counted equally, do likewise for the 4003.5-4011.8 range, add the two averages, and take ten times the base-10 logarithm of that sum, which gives 35.1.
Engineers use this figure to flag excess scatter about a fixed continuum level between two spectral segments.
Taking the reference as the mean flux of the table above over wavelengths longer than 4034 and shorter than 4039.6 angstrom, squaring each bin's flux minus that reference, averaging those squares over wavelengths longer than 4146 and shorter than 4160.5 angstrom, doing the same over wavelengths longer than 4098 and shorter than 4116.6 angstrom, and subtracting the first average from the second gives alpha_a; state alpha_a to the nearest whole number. -27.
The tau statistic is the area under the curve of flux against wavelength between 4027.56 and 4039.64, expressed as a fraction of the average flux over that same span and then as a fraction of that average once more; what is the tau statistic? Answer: 0.319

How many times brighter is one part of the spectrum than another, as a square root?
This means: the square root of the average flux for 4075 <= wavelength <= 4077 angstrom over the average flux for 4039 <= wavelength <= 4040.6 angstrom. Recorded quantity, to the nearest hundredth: 0.97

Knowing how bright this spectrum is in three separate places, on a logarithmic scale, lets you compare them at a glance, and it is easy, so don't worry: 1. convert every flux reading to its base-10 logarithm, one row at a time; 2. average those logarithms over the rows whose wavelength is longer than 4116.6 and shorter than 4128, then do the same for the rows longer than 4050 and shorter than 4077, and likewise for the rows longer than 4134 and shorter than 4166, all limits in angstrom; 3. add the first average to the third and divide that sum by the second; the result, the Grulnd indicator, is 2.01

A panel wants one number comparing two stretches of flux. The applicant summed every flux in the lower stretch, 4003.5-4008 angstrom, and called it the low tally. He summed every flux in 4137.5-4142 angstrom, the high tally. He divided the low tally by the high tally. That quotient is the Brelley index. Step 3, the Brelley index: 0.97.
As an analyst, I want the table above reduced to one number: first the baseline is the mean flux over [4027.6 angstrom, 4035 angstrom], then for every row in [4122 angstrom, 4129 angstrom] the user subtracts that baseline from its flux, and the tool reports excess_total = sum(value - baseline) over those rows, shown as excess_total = 39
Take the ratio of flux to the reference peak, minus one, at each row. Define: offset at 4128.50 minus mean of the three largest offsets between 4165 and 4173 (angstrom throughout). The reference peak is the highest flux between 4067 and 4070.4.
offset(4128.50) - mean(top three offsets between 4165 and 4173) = -0.25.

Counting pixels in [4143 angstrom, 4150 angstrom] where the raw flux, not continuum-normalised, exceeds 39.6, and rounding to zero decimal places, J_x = 0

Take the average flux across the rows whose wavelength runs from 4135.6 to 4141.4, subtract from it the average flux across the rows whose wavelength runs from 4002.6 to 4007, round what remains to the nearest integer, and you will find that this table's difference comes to 3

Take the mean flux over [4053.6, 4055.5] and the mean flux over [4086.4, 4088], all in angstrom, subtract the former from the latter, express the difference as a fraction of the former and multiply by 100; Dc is 2.0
